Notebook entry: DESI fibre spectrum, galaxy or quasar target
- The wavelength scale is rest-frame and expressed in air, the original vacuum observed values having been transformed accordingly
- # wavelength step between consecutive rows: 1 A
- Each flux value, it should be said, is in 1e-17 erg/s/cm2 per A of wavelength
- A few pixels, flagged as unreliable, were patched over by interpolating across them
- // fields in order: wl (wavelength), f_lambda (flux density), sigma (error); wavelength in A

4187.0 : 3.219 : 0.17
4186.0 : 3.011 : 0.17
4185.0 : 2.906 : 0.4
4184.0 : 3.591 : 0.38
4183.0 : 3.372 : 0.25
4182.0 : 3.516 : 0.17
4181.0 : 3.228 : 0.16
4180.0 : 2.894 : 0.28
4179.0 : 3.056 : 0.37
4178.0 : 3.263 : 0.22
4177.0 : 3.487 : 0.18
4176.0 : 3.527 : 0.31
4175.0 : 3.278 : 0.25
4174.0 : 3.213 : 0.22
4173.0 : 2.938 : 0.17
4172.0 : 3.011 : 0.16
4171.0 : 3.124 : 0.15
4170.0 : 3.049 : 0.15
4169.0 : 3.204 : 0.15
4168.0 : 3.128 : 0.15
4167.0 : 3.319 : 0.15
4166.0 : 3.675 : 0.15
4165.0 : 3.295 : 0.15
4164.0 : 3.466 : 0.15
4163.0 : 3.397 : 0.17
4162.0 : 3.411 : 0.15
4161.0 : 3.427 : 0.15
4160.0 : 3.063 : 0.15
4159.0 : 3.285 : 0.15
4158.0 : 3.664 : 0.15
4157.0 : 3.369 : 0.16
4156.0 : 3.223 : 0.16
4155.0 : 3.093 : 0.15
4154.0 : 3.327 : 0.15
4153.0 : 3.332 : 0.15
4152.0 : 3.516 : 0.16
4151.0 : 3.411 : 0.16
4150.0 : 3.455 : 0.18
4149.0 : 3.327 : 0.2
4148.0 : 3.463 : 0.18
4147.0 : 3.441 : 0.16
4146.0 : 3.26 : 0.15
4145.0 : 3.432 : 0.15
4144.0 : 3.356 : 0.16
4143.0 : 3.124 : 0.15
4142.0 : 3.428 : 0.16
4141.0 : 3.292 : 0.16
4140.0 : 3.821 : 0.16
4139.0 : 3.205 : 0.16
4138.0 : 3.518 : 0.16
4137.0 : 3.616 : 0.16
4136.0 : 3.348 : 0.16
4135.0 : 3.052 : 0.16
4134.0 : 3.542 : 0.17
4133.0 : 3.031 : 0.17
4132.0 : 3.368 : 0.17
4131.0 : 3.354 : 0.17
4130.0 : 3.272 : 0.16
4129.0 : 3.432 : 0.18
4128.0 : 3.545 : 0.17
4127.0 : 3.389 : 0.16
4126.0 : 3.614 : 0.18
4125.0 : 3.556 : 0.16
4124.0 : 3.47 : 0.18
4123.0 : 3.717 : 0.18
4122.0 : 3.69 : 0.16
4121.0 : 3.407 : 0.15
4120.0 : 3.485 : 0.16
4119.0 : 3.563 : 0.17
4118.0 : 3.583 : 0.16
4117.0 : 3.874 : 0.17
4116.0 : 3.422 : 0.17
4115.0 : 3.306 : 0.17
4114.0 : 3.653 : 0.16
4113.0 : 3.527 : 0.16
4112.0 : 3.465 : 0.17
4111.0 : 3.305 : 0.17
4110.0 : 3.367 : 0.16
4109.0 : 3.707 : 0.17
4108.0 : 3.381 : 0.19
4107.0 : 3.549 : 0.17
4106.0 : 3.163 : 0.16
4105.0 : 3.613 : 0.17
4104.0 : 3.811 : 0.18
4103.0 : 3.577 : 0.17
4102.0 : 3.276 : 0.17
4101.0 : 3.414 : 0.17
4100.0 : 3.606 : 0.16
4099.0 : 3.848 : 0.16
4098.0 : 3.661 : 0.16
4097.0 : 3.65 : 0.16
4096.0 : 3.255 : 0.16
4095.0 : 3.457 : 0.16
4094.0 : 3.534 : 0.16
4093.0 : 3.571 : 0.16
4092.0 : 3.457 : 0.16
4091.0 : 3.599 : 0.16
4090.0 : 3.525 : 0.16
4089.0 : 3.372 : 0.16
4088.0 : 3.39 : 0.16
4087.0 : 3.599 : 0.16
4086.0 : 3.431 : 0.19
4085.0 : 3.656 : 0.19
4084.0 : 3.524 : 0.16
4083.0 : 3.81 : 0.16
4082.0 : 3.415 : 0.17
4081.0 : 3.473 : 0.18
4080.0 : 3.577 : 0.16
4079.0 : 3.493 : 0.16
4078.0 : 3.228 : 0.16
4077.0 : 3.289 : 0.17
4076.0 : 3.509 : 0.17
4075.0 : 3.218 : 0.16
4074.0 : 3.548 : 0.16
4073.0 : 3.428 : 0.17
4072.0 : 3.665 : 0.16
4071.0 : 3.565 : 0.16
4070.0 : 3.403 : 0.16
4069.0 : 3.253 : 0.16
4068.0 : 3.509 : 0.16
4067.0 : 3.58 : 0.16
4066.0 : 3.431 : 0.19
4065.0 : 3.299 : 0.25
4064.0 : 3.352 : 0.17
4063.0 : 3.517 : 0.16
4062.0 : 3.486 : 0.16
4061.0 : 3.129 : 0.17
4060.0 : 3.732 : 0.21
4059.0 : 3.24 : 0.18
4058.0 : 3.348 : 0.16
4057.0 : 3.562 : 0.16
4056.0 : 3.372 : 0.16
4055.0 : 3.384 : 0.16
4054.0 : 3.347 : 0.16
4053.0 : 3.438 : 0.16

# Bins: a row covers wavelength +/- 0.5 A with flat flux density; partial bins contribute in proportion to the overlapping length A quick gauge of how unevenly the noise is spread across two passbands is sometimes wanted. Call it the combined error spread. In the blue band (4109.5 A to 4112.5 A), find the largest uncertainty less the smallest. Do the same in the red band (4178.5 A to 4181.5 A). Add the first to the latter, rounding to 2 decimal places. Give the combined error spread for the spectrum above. 0.22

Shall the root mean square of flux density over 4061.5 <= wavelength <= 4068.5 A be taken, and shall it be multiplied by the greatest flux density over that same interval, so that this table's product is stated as 12.4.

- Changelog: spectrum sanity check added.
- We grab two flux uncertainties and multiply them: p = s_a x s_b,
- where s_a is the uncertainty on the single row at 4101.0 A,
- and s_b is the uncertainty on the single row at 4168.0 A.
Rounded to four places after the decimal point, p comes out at 0.0255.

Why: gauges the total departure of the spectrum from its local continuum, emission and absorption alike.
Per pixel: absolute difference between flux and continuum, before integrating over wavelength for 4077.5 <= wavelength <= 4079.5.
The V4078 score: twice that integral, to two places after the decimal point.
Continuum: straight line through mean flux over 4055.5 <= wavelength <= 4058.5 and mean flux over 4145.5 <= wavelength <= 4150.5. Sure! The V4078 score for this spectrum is 0.53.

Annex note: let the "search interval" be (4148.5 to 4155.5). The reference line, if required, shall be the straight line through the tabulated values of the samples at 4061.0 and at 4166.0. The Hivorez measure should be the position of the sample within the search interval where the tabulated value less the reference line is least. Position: 4155.0 A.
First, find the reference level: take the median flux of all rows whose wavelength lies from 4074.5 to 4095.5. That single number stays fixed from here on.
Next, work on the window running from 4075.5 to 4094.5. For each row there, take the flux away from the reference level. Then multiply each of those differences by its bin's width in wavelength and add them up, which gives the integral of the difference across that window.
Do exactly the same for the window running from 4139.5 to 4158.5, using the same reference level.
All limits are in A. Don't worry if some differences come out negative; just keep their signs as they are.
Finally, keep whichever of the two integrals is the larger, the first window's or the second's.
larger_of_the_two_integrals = 2.0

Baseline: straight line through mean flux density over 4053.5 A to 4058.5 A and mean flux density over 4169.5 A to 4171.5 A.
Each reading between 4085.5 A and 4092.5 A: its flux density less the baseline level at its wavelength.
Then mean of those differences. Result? 0.17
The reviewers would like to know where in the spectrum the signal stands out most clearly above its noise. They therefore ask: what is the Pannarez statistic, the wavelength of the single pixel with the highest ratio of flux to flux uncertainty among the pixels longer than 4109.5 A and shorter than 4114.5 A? 4114.0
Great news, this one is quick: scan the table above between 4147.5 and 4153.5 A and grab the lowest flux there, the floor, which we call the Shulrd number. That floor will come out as 3.327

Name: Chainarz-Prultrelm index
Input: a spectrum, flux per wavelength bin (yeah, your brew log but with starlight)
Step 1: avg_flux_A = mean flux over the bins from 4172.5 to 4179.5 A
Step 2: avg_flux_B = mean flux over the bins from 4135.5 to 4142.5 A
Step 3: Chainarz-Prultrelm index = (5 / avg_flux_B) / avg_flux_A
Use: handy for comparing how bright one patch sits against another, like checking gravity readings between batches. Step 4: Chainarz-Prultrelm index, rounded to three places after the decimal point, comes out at 0.444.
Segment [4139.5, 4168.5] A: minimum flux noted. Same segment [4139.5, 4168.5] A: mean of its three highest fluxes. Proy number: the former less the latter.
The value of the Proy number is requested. -0.66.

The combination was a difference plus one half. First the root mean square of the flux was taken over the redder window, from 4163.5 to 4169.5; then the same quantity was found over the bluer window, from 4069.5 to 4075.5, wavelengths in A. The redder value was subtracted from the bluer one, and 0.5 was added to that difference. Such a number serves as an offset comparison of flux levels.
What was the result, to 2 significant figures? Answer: 0.62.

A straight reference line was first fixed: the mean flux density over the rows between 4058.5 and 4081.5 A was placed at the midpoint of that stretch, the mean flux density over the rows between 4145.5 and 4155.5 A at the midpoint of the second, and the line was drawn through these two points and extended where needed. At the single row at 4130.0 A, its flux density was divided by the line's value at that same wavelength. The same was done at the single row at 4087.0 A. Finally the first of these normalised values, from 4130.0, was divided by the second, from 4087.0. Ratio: 0.92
